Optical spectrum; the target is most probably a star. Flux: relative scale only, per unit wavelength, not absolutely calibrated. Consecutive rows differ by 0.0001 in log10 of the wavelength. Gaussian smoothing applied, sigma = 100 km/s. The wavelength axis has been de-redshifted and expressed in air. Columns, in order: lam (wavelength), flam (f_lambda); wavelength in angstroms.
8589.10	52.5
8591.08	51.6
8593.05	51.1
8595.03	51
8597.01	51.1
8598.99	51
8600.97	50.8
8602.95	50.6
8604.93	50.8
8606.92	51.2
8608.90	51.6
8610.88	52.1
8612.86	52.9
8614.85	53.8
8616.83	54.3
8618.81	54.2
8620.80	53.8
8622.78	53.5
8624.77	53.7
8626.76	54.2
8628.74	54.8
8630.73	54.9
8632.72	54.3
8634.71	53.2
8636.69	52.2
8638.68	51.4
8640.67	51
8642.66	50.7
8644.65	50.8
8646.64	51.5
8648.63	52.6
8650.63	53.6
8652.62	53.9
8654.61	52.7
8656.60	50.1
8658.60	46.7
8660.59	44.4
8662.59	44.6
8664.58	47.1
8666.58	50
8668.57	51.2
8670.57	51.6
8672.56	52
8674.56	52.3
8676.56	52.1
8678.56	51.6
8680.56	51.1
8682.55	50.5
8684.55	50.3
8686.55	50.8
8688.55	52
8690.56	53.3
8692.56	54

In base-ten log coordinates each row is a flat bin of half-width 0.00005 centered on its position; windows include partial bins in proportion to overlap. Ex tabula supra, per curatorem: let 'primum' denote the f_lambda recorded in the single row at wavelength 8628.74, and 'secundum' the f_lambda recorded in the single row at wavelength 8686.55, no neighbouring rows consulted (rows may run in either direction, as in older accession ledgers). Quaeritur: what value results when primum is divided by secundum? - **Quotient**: 1.08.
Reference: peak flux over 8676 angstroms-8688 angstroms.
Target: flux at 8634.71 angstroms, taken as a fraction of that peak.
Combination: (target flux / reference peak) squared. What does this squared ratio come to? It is 1.04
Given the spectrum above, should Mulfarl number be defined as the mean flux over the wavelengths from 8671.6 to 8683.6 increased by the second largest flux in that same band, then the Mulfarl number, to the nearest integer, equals 104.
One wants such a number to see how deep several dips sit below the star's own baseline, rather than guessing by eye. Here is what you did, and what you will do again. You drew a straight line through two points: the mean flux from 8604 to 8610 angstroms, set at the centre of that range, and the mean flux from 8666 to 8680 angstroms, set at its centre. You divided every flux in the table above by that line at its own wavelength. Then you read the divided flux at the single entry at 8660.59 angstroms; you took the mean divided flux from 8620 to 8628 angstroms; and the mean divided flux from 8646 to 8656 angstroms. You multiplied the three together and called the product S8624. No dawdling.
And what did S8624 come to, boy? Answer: 0.93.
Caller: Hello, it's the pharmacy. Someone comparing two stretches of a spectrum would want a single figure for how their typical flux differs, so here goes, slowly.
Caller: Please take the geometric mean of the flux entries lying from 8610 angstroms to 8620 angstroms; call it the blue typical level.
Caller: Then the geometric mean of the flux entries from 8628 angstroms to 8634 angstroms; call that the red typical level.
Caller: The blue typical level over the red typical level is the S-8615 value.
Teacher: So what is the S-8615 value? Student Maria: 0.978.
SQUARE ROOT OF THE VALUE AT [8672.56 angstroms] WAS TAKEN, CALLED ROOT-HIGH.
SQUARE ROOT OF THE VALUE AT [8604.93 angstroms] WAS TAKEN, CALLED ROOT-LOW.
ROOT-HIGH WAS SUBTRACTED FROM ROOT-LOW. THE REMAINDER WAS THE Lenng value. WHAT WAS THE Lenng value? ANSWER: -0.08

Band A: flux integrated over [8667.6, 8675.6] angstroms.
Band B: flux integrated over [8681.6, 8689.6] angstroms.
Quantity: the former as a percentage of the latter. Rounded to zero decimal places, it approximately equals 102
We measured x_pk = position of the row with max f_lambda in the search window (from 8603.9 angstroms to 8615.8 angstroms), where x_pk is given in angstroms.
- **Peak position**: 8614.85 angstroms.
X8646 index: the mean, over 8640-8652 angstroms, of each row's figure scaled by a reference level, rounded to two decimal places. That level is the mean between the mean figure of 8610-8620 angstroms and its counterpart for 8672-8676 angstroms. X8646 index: 0.98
